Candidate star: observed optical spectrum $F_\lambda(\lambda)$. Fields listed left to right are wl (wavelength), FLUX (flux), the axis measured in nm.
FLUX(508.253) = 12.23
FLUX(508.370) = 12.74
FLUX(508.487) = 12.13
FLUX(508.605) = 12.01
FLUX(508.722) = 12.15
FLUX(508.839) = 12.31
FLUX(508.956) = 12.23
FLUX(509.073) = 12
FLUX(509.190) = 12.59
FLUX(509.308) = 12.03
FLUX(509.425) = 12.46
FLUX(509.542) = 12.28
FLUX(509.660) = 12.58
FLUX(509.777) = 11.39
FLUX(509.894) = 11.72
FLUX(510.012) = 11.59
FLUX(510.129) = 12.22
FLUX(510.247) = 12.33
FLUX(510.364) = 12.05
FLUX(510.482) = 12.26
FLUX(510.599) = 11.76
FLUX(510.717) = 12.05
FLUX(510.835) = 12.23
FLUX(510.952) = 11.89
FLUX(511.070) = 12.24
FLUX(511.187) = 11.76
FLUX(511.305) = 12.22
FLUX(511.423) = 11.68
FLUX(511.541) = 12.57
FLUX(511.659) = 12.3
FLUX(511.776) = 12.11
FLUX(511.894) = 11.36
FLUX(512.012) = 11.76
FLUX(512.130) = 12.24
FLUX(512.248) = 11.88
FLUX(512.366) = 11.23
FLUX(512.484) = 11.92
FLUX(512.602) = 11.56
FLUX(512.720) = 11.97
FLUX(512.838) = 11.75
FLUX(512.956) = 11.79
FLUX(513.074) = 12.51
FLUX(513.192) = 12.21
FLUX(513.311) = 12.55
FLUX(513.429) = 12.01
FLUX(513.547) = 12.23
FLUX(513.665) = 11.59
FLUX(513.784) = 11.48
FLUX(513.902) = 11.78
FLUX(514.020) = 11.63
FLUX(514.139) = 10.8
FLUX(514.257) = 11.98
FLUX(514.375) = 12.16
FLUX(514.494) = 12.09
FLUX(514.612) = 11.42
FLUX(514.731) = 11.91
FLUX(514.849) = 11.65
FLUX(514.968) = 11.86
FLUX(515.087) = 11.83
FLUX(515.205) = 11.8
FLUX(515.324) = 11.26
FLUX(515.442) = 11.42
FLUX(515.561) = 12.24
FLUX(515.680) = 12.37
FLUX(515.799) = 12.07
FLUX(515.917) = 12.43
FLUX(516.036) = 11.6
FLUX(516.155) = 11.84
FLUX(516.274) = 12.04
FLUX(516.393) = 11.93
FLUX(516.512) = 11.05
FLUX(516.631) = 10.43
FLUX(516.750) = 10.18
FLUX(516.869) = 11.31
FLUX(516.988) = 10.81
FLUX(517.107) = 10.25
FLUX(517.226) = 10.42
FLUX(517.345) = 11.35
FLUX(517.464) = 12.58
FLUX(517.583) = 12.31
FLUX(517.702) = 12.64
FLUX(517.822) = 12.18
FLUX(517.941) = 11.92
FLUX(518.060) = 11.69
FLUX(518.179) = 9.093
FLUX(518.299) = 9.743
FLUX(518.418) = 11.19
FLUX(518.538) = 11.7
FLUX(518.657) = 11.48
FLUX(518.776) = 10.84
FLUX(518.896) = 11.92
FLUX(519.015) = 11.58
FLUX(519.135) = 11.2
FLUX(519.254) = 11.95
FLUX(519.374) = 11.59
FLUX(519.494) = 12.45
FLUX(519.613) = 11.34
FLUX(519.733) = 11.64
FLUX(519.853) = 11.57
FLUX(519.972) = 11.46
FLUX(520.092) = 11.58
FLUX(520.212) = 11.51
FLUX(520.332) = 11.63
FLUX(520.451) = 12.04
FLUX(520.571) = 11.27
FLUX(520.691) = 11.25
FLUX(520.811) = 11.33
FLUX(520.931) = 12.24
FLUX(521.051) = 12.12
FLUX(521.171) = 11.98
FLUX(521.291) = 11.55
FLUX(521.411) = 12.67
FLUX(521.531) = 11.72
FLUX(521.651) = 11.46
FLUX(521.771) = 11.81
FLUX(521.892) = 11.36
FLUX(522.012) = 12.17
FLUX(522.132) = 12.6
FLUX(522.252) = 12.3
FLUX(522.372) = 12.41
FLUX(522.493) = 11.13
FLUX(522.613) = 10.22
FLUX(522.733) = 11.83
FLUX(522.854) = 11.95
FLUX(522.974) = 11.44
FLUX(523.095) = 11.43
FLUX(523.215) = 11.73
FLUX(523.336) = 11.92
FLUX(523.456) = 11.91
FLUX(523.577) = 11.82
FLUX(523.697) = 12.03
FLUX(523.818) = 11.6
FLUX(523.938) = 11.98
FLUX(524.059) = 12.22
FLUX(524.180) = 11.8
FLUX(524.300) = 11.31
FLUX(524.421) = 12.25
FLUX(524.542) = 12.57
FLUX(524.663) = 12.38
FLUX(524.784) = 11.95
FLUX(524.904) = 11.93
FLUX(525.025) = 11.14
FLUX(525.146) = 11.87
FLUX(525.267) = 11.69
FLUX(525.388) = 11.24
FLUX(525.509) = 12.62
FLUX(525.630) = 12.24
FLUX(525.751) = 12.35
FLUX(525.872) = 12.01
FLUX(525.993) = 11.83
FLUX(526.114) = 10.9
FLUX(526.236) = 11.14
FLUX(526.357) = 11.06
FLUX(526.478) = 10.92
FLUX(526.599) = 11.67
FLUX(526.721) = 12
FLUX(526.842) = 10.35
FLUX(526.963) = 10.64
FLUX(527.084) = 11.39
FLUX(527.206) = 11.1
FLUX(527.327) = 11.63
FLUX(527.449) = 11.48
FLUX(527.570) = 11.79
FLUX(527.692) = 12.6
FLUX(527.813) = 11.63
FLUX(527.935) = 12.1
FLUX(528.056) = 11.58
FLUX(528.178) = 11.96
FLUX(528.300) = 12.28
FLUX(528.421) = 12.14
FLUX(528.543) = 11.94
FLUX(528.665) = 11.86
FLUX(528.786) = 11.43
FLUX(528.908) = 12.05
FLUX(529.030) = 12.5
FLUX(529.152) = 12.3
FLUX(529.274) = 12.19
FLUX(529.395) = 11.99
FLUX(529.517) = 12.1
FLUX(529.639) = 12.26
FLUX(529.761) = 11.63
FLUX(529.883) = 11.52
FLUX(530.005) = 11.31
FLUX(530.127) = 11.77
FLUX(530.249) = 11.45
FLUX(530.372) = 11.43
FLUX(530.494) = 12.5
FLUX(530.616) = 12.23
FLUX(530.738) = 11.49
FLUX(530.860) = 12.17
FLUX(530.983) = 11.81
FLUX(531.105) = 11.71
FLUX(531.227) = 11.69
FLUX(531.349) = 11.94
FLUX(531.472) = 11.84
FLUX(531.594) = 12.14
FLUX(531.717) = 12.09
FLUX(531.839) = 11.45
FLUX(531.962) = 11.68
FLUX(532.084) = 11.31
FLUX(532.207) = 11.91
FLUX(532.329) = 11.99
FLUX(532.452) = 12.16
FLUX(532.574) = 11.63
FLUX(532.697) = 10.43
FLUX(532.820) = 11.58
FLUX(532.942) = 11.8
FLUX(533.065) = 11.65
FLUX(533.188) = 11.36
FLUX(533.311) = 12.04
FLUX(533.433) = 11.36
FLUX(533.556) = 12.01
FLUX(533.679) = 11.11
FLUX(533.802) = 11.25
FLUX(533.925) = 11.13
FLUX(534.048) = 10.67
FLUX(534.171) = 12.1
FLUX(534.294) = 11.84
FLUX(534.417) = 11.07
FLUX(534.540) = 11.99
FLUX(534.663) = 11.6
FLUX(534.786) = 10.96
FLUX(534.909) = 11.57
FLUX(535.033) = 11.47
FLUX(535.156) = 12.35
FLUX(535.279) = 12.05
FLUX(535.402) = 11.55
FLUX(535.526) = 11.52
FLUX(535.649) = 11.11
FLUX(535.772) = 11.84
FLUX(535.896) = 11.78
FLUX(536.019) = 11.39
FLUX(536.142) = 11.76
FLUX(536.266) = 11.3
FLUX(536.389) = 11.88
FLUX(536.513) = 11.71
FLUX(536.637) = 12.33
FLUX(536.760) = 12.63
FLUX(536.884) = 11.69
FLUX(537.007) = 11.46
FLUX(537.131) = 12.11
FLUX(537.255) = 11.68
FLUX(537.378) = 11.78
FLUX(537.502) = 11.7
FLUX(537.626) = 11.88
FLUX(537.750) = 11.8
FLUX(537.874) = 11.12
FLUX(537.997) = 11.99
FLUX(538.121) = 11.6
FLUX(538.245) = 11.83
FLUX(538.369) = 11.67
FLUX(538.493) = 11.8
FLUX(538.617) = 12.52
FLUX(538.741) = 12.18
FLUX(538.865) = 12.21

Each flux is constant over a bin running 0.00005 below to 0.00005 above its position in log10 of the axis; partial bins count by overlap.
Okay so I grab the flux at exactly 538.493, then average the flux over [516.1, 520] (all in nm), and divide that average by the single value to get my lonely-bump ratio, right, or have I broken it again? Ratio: 0.965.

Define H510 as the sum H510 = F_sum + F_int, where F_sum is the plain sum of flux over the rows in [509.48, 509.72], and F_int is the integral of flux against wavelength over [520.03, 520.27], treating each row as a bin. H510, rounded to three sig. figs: 27.6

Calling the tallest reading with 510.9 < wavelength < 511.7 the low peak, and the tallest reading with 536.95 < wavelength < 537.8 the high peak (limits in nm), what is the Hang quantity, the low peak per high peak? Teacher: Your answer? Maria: 1.04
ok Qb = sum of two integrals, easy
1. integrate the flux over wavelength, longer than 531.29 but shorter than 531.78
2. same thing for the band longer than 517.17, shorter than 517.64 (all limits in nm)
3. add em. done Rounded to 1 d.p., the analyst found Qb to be 11.4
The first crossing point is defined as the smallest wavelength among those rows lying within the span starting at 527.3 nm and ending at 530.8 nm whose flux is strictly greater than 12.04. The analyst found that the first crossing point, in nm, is 527.692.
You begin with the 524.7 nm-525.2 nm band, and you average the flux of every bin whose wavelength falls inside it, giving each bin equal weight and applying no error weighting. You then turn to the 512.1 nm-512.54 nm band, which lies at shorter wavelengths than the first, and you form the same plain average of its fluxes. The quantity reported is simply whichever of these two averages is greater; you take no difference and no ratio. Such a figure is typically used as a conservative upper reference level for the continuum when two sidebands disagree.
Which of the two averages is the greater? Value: 11.8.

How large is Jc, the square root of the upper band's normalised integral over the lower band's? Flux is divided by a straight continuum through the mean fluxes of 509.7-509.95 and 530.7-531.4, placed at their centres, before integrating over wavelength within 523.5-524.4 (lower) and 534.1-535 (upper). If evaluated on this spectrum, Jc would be 0.99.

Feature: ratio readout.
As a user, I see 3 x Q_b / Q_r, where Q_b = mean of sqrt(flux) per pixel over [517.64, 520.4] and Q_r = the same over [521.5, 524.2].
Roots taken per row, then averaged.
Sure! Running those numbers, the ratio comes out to 2.96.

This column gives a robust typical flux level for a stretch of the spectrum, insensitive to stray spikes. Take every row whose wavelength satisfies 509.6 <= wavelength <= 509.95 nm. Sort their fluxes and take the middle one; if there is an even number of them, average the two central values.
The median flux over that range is 11.7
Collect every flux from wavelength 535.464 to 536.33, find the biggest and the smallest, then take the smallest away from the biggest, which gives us 0.73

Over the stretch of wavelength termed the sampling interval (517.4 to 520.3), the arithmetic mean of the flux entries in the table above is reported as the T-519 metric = 11.5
